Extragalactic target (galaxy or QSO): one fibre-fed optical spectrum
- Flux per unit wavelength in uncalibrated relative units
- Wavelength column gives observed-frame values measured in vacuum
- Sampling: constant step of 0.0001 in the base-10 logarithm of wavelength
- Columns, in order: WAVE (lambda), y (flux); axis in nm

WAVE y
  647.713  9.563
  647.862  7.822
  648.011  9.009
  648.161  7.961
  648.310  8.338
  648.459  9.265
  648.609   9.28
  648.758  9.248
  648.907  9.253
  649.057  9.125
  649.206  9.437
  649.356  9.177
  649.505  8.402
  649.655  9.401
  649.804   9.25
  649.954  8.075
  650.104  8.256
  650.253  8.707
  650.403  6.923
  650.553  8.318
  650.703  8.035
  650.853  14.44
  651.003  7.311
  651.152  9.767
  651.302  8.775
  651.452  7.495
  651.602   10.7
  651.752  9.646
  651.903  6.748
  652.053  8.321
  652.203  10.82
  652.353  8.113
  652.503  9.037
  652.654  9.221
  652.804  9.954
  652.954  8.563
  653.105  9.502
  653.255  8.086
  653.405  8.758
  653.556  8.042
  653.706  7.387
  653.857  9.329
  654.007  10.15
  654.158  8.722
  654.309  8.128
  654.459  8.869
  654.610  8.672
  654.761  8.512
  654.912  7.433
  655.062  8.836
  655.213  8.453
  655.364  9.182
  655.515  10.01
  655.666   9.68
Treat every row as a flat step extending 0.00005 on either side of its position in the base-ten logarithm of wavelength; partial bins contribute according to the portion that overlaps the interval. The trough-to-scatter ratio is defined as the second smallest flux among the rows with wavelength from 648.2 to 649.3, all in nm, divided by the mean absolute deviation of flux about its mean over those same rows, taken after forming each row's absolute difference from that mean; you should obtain 40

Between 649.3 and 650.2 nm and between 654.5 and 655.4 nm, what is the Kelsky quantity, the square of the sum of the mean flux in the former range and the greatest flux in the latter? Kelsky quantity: 322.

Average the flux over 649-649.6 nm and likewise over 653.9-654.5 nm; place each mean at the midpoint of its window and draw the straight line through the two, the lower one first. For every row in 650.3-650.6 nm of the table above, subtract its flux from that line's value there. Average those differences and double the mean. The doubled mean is 2.8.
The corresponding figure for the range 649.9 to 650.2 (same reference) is 1.7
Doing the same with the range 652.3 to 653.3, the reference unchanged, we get 0.1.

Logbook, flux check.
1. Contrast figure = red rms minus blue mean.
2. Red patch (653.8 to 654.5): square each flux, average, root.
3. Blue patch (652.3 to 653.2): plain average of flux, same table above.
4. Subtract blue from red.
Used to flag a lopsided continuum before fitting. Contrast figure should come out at 0.00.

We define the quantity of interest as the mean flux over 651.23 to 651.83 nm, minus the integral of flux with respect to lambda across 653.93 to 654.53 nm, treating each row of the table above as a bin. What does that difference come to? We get 3.75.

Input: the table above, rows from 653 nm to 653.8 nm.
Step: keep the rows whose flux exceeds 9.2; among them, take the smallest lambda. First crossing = 653.105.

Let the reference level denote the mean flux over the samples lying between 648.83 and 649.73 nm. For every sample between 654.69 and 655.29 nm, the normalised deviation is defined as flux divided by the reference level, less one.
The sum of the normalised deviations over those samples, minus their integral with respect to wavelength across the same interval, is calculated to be -0.31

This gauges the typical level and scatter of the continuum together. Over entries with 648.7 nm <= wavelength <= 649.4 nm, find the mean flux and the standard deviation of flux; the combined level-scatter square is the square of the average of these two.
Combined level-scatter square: 21.9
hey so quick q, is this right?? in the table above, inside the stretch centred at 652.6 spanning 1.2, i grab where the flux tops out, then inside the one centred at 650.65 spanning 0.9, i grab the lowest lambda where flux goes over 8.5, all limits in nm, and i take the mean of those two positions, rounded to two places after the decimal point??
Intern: 651.23 nm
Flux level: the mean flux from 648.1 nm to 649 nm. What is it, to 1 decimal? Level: 8.9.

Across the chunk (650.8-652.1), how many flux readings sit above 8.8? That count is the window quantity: 4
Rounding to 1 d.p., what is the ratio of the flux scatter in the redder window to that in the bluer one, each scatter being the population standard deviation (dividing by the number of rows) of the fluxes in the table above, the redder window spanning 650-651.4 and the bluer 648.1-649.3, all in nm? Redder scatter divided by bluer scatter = 4.2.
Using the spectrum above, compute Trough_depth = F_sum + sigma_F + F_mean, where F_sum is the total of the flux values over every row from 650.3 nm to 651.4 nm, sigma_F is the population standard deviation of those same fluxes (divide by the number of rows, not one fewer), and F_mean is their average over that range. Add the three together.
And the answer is 75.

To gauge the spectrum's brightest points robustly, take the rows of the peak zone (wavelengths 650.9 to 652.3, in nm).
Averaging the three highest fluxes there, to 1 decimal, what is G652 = 10.4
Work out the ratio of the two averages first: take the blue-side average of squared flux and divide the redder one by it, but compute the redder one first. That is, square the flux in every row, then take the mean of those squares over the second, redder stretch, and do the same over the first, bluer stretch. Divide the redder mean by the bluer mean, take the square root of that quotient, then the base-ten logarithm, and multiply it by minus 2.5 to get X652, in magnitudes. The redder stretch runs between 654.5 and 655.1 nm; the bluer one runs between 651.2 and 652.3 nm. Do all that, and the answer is 0.08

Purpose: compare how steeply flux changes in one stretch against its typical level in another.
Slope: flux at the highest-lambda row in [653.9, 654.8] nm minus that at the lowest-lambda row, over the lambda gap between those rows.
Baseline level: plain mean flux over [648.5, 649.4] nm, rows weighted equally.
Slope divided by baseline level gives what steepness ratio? -0.2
